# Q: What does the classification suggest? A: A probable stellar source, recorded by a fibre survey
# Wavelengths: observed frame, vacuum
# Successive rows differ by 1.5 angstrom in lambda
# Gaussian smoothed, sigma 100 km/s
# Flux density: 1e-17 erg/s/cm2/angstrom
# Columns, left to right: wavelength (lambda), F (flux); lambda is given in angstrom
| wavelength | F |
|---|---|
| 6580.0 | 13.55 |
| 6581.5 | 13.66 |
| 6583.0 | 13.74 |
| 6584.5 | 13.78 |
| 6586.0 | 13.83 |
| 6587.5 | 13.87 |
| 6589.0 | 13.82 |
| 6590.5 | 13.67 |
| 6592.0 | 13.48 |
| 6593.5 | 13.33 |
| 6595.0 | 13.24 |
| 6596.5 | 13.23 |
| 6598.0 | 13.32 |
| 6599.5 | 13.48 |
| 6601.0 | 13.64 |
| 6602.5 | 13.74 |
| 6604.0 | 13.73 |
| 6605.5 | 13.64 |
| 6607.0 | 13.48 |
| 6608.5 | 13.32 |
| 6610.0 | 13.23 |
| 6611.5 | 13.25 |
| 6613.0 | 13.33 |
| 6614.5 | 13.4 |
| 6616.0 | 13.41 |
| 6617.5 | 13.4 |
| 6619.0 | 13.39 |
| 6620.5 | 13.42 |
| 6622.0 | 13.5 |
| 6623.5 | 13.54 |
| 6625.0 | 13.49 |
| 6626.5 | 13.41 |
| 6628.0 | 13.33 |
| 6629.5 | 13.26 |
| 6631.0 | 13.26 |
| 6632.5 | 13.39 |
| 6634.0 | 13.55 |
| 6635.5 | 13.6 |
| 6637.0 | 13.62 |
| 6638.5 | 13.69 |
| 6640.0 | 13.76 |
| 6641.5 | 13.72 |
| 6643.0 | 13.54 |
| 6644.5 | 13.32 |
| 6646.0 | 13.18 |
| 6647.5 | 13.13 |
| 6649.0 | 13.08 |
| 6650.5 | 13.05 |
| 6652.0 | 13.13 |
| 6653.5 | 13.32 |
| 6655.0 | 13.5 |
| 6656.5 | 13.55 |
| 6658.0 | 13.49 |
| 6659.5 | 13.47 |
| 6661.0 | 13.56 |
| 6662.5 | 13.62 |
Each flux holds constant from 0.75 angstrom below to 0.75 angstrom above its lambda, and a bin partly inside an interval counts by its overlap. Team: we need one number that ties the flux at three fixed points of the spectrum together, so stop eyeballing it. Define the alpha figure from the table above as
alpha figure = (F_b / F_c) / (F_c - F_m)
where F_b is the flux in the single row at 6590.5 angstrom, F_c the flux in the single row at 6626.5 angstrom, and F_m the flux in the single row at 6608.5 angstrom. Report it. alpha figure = 11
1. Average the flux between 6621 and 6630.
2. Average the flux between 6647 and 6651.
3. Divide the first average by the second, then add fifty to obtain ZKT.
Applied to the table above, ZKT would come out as 51.03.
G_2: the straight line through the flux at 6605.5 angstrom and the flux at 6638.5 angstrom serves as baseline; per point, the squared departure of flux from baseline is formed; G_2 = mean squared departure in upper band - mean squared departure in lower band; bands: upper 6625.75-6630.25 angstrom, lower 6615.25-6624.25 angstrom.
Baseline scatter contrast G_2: 0.07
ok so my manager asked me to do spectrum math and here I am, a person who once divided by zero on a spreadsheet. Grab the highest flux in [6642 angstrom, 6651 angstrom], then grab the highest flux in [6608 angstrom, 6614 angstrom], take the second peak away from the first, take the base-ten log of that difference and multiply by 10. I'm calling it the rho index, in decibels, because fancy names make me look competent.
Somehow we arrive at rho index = -6.8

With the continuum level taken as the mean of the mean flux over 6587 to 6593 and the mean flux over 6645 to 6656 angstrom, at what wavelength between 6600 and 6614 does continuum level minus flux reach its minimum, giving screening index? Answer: 6602.5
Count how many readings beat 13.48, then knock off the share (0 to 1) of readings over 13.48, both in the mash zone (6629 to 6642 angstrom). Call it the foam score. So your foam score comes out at 5.3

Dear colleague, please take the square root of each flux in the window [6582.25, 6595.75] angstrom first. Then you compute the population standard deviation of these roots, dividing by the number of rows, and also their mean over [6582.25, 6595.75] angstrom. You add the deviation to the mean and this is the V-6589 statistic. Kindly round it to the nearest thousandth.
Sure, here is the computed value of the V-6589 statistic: 3.723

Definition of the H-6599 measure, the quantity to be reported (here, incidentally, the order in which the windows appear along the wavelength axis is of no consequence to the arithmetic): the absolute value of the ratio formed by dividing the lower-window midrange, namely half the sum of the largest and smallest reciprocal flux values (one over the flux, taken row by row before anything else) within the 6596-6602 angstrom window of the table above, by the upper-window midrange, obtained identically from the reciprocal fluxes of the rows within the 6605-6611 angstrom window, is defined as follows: 1.00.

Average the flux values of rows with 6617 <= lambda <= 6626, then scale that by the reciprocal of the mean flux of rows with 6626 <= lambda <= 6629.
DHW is 1.01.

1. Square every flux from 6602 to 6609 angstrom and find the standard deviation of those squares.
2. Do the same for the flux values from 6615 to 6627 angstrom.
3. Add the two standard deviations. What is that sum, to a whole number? 6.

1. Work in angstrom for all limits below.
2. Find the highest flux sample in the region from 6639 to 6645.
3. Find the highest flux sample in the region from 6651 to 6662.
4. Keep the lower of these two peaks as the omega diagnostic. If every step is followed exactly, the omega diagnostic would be 13.6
